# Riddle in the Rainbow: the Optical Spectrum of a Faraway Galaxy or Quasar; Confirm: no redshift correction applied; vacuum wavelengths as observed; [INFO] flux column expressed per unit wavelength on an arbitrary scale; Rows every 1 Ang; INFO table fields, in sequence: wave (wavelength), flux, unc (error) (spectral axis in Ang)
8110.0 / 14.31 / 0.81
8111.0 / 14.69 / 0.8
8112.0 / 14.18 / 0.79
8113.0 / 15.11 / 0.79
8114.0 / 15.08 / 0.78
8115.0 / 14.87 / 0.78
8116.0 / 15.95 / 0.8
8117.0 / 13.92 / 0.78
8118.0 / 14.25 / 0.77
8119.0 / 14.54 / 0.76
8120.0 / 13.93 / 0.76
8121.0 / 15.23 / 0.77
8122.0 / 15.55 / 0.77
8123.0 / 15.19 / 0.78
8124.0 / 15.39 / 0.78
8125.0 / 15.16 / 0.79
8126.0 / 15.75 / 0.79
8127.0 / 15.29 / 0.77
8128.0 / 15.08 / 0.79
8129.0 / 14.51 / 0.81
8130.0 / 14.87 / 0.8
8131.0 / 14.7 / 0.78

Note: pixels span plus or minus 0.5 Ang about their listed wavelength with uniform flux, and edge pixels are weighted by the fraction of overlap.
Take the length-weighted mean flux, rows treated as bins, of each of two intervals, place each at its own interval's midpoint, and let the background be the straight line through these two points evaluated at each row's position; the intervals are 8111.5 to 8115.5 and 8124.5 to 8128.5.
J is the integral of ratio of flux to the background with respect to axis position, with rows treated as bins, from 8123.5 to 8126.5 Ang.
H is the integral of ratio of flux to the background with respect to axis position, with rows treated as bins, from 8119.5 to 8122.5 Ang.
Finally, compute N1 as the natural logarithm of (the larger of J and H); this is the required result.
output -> 1.11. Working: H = 2.96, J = 3.03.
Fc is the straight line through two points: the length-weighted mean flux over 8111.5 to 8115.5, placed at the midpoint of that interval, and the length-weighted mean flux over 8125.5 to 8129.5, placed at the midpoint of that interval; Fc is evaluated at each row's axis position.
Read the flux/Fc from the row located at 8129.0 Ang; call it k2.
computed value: 0.955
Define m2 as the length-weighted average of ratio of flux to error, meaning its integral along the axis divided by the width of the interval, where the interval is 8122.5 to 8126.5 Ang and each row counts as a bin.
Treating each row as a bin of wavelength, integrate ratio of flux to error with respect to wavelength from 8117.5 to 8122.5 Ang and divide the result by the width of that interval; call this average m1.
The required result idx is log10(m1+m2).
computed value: 1.59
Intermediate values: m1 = 19.2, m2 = 19.6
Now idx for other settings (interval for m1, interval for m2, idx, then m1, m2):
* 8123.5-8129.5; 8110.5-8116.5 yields 1.58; 19.3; 19.0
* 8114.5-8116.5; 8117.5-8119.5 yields 1.58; 19.5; 18.8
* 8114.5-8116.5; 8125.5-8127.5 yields 1.60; 19.5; 19.9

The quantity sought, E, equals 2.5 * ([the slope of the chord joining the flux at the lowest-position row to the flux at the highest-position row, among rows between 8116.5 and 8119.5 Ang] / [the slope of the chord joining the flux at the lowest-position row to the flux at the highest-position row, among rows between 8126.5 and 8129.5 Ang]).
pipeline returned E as -2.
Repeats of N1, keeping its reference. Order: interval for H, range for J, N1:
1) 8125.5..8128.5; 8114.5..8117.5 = 1.10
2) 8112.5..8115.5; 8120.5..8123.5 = 1.11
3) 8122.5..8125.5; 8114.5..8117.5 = 1.10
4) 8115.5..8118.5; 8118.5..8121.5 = 1.08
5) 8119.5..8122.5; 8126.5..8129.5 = 1.09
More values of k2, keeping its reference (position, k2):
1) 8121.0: 1.016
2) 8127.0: 1.010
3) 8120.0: 0.930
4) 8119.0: 0.973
